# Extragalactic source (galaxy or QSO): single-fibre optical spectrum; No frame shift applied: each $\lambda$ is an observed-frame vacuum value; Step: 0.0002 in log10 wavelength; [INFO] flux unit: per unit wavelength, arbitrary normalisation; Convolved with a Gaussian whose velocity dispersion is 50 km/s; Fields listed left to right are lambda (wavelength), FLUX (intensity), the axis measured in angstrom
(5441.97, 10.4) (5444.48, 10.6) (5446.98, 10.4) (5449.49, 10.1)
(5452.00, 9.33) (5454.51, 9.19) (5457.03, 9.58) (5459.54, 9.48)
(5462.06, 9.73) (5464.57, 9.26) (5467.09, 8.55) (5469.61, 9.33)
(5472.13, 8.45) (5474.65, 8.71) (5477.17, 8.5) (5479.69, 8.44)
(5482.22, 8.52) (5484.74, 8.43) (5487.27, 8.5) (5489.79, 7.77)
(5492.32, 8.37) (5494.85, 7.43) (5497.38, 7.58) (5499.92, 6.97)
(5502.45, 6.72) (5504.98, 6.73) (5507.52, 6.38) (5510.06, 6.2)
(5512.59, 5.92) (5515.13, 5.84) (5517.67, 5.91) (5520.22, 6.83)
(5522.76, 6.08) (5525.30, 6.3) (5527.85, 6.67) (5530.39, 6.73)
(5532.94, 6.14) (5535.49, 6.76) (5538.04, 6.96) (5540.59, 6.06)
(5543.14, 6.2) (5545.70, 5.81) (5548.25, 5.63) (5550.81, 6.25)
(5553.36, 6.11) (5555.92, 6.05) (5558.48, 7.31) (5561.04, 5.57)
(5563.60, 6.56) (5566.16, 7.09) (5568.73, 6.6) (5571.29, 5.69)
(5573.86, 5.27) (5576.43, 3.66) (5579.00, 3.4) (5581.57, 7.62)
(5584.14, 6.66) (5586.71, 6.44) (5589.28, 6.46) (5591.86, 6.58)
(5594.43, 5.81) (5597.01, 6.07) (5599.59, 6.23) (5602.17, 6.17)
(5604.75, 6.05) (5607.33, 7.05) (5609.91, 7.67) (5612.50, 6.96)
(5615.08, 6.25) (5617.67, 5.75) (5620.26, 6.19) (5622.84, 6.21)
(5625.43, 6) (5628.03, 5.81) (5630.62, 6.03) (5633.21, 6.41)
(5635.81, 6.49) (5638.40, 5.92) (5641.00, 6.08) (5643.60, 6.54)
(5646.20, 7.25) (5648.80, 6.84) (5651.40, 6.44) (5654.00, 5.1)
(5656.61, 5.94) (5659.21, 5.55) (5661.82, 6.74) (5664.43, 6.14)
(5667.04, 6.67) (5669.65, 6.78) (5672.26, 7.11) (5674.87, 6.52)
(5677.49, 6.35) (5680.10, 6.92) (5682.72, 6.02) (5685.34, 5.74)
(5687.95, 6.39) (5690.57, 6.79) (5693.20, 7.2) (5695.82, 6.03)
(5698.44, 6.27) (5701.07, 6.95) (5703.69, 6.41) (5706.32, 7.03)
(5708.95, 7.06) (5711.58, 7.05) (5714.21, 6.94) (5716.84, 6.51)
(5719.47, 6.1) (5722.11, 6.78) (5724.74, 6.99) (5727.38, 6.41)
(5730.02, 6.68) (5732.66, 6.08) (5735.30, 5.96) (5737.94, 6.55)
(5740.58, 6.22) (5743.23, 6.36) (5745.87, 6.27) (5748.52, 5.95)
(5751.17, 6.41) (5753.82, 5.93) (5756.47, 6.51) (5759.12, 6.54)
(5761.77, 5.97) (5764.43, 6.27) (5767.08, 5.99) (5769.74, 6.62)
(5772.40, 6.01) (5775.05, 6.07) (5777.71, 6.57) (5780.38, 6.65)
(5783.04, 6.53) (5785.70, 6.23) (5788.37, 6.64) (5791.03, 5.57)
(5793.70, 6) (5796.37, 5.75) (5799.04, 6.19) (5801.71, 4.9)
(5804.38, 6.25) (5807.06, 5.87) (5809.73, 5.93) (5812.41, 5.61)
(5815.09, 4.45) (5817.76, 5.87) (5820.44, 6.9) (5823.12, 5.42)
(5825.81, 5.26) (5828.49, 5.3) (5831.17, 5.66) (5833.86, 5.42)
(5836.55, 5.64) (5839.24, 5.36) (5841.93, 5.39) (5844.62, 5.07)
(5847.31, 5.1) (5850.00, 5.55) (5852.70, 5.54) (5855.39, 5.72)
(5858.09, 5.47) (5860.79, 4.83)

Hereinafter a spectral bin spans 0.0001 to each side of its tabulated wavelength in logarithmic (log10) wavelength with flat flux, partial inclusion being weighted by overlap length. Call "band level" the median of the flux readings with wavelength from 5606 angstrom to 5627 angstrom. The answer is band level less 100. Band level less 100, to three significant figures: -93.8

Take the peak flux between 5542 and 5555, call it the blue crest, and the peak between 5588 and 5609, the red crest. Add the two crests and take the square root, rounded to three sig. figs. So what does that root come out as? 3.65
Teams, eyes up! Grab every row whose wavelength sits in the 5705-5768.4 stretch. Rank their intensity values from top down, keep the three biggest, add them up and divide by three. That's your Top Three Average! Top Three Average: 7.05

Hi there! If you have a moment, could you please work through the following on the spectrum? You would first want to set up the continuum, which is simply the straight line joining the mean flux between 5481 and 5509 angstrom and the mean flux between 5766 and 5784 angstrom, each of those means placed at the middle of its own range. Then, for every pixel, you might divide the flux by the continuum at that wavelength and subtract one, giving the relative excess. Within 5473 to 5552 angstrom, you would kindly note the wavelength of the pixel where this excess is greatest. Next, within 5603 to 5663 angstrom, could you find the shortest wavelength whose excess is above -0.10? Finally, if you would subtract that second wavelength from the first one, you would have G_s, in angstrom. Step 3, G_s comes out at -132.7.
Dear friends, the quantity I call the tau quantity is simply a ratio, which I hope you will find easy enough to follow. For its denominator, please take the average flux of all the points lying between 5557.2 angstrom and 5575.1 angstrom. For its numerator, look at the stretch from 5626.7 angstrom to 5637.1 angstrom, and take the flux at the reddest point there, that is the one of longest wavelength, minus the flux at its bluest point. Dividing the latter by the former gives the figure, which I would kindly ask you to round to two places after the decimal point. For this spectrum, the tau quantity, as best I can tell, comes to 0.11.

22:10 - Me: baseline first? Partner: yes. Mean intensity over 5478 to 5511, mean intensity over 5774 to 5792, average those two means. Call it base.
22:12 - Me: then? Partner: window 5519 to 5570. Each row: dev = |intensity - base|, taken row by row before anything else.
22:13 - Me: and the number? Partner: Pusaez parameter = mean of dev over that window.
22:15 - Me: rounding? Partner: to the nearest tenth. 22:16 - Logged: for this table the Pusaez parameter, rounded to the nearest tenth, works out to 0.6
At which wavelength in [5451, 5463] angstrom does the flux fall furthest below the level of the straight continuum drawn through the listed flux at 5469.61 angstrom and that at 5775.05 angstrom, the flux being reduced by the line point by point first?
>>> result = 5454.51 angstrom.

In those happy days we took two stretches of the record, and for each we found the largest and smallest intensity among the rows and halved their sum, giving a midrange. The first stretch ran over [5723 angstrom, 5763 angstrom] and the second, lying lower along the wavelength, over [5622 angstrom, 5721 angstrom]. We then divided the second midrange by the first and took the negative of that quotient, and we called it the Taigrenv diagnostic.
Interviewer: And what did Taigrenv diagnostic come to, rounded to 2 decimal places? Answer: -0.96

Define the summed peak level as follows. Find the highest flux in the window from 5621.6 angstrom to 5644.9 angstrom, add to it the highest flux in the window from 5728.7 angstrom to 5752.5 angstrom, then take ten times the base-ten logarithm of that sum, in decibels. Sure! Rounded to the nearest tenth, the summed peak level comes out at 11.2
